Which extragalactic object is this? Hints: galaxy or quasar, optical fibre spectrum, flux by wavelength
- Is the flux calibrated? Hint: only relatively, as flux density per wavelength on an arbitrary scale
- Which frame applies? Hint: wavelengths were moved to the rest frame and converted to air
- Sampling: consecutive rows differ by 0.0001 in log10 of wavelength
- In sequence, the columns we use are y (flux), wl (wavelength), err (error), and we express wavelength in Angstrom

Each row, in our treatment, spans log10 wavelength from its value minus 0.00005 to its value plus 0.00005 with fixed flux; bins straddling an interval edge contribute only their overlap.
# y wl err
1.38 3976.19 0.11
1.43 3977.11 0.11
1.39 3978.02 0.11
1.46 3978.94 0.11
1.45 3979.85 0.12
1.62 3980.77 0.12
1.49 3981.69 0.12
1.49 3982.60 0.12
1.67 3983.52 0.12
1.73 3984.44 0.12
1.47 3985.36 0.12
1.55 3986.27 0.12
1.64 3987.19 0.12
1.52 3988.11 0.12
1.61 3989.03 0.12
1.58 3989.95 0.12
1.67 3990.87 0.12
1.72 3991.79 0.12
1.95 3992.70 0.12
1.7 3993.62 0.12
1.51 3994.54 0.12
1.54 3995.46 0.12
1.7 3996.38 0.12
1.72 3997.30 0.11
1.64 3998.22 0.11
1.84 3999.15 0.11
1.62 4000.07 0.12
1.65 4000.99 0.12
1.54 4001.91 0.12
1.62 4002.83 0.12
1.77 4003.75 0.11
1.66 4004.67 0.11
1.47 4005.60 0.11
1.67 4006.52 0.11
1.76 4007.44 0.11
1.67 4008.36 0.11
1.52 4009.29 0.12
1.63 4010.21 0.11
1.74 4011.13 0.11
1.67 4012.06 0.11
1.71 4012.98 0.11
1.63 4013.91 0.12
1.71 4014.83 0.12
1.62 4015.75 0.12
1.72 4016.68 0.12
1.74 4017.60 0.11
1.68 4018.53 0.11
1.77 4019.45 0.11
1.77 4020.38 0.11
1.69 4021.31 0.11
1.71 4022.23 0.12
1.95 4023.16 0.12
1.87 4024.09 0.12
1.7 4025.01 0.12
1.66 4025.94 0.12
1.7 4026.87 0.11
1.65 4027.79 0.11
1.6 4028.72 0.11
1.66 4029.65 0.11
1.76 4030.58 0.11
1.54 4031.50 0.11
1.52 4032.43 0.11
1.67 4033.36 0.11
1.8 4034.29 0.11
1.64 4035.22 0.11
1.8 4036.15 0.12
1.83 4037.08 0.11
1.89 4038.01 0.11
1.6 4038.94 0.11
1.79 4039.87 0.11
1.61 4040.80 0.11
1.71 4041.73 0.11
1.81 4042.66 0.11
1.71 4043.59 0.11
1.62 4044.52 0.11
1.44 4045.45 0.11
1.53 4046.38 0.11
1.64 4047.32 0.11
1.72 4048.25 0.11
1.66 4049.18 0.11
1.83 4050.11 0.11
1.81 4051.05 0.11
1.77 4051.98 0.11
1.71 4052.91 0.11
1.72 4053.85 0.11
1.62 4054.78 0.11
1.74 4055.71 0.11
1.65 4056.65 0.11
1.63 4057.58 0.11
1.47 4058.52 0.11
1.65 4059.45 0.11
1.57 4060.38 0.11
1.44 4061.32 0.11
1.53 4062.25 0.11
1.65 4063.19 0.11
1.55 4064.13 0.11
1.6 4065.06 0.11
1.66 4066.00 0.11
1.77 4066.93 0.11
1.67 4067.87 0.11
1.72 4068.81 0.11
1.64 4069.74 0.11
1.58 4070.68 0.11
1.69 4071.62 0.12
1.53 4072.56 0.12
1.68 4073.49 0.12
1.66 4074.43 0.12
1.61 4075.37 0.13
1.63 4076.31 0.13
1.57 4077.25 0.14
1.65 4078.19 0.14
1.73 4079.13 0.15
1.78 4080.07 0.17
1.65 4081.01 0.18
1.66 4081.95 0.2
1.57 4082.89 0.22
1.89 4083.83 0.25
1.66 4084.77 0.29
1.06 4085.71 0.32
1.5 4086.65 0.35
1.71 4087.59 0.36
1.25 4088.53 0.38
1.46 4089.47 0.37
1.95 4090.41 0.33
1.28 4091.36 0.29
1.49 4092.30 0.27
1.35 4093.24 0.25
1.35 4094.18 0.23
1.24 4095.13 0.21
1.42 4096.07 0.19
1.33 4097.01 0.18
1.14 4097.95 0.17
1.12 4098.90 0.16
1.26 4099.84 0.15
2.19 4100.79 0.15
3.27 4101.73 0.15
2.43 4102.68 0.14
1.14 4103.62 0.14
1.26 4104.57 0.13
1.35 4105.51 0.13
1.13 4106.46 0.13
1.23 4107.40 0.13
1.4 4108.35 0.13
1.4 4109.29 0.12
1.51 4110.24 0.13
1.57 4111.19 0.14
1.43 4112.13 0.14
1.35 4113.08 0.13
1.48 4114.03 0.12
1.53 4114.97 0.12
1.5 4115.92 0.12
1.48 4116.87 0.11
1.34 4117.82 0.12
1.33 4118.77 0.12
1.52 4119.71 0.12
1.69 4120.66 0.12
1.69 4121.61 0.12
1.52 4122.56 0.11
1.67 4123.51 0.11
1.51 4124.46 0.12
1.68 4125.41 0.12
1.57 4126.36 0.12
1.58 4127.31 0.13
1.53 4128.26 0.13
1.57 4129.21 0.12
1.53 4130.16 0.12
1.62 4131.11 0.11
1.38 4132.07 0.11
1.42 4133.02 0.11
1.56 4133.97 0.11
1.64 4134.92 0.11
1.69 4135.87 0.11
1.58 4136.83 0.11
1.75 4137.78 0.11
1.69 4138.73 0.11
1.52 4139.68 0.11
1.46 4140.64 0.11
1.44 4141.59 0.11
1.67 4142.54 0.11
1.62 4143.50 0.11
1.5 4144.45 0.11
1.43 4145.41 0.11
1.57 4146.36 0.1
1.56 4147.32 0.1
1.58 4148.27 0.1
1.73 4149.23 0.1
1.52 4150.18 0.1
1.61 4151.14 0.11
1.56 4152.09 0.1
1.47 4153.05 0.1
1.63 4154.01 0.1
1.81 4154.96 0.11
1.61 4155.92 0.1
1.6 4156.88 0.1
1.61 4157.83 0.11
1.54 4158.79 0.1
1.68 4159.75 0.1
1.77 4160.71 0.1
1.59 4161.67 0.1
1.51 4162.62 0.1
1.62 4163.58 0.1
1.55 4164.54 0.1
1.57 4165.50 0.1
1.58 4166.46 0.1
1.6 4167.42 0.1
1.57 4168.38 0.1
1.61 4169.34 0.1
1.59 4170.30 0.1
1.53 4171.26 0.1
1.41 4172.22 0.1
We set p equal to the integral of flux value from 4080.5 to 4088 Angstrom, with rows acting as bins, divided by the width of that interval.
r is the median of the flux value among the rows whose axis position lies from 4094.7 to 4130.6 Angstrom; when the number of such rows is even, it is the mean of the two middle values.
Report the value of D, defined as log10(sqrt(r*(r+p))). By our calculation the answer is 0.331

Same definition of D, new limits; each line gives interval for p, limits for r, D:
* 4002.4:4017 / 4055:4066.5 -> 0.362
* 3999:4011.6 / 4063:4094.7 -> 0.367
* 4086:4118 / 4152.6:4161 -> 0.349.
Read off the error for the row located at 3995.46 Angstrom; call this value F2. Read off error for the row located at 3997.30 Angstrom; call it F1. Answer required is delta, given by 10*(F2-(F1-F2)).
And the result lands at 1.30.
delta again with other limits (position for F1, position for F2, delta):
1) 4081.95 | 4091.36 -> 3.80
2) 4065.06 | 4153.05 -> 0.90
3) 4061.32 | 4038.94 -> 1.10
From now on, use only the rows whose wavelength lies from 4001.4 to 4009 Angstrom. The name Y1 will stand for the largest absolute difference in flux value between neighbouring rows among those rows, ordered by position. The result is 0.20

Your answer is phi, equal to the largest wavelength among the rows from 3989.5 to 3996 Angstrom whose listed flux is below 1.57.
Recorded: 3995.46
